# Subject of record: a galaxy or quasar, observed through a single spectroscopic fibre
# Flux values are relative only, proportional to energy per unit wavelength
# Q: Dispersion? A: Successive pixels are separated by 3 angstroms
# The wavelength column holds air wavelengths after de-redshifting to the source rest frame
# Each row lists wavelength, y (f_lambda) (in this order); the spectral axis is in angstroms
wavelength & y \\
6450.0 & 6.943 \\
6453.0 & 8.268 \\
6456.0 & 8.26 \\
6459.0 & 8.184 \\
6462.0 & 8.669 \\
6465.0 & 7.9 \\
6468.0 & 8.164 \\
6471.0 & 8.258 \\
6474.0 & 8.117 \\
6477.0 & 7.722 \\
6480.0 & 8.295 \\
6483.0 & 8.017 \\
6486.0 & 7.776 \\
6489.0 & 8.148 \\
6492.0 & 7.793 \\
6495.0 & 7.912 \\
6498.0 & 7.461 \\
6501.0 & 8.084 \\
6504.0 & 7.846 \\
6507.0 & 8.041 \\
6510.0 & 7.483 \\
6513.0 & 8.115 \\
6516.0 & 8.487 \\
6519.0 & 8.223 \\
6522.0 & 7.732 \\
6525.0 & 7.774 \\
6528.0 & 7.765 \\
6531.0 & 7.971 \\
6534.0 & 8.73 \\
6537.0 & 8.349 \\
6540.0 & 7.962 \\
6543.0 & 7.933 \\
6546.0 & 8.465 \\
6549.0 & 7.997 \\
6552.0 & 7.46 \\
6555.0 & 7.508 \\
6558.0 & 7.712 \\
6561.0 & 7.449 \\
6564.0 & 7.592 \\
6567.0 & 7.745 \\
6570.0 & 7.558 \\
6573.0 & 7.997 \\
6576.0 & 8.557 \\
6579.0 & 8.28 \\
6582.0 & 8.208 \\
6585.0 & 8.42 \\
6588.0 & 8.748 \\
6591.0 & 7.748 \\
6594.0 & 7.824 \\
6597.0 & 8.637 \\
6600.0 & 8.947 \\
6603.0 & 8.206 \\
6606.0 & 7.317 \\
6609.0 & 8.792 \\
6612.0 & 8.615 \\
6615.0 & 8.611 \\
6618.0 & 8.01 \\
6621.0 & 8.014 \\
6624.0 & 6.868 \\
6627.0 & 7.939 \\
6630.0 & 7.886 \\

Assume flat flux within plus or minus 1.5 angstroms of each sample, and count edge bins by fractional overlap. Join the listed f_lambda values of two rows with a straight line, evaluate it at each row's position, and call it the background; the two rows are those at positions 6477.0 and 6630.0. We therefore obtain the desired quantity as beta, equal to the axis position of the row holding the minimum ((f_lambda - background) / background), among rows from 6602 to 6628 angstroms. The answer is 6624.0 angstroms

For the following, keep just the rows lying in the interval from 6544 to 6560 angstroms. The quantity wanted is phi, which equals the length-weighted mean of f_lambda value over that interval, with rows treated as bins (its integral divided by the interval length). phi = 7.82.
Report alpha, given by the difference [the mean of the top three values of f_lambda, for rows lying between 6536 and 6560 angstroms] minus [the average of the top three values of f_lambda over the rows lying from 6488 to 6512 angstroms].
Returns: 0.18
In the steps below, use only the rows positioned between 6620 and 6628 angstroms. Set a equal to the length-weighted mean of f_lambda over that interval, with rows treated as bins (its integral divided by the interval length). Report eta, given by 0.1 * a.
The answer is 0.756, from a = 7.6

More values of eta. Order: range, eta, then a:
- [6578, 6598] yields 0.826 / 8.3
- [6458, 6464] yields 0.840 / 8.4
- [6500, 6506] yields 0.796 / 8.0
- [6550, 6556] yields 0.752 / 7.5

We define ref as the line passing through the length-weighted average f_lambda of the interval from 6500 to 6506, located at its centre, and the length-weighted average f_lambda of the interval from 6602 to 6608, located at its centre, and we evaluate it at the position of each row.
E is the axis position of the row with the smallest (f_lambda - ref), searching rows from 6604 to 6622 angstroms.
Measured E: 6606.0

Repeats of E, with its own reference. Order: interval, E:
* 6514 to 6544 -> 6522.0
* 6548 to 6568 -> 6552.0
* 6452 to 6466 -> 6465.0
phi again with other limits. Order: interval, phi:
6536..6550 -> 8.14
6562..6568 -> 7.64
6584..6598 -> 8.26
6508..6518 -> 8.04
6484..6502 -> 7.86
